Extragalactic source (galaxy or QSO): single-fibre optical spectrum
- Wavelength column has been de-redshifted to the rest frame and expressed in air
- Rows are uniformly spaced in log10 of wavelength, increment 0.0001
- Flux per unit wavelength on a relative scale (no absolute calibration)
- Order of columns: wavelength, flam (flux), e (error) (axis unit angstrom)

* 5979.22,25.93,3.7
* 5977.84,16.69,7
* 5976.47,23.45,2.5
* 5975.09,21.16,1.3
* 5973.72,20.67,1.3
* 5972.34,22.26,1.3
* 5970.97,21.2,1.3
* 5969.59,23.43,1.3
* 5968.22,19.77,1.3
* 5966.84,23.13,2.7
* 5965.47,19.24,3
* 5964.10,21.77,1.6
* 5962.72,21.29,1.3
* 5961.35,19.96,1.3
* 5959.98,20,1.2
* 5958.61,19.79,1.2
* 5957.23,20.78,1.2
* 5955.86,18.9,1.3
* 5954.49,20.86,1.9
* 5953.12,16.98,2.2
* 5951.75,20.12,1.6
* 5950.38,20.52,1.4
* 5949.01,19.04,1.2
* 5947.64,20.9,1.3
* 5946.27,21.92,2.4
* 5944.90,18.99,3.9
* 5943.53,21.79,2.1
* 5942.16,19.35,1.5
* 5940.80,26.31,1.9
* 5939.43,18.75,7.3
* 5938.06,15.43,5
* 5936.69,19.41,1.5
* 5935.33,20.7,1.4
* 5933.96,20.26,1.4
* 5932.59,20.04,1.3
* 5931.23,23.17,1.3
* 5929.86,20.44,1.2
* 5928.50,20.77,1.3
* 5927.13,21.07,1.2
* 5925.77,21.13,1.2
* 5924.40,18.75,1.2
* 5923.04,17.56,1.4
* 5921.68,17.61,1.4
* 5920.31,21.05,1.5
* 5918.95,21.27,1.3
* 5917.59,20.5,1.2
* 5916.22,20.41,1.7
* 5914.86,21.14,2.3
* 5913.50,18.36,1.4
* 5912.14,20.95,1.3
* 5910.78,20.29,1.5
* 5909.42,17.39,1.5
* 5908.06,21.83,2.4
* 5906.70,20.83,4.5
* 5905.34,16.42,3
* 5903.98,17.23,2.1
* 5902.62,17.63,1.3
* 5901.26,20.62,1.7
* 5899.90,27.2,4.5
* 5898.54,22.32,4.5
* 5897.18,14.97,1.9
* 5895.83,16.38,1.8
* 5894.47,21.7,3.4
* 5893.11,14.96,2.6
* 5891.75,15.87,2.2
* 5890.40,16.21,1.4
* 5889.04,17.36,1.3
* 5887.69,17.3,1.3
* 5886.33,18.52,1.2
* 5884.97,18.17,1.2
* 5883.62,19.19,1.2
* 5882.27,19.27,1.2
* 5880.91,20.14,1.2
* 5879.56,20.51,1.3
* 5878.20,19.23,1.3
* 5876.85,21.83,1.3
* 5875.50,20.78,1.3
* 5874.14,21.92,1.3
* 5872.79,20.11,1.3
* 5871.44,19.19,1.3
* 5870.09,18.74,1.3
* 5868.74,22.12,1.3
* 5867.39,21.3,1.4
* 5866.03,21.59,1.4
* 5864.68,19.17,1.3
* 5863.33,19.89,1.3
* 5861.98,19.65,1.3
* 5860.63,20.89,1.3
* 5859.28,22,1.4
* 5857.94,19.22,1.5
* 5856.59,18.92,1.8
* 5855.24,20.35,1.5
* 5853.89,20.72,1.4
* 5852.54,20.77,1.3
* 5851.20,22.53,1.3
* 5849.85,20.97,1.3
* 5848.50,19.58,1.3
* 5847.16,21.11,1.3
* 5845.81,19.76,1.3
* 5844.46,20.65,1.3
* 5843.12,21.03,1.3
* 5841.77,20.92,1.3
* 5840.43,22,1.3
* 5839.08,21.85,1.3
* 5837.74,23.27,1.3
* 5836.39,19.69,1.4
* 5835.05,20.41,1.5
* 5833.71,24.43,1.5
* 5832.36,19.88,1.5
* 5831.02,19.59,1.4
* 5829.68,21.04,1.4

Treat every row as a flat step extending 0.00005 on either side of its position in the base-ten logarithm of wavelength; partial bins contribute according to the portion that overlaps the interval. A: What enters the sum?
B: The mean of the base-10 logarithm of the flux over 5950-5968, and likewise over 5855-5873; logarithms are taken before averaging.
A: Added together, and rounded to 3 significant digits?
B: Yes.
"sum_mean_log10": 2.61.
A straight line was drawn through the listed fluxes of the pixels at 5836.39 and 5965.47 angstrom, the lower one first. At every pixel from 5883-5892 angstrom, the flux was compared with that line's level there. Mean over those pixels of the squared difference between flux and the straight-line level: 5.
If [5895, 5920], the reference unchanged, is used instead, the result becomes 8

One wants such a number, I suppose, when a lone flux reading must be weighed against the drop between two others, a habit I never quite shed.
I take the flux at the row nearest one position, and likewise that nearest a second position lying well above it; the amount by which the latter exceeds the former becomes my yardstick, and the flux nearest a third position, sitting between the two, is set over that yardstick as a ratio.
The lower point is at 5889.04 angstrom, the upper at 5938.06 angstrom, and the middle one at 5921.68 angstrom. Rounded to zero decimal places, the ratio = -9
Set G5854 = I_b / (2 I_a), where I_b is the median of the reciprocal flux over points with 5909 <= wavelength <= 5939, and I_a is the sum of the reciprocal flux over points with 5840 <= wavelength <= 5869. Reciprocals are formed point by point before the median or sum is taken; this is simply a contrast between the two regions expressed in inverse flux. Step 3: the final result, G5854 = 0.0230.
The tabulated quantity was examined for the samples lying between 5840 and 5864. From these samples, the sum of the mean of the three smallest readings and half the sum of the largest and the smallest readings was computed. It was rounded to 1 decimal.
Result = 40.0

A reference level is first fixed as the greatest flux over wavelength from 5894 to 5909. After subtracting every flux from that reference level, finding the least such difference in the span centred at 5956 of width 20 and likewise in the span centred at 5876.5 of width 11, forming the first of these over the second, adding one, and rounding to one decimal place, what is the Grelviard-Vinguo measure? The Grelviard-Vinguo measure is 2.0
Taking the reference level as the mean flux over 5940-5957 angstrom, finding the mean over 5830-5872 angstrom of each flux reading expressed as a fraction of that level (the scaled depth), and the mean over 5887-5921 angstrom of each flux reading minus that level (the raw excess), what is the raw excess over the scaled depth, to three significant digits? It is -1.25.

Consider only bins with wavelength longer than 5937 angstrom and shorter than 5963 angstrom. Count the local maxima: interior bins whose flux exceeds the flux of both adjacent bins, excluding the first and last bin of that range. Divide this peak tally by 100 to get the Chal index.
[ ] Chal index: 0.070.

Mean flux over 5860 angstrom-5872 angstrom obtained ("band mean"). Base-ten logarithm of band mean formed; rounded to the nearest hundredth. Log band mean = 1.31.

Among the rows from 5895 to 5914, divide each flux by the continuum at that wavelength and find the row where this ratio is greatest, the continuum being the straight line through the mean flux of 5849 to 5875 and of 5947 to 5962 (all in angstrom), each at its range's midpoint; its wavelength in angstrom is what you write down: 5899.90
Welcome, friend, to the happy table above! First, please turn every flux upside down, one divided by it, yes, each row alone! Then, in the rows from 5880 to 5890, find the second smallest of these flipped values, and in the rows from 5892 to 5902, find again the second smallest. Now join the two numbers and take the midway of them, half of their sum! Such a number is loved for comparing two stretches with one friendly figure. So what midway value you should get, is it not 0.048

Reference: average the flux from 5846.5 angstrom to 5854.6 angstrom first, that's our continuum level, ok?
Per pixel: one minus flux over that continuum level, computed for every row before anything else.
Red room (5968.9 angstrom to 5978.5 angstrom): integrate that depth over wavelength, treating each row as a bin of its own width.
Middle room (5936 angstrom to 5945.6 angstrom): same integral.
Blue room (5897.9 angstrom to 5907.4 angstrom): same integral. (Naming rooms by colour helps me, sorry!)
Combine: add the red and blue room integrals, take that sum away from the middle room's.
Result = 0.3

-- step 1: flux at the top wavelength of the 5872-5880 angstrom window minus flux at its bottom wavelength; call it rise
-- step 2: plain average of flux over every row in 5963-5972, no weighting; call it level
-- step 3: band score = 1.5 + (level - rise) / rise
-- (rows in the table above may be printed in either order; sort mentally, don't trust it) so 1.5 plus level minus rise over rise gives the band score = 54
